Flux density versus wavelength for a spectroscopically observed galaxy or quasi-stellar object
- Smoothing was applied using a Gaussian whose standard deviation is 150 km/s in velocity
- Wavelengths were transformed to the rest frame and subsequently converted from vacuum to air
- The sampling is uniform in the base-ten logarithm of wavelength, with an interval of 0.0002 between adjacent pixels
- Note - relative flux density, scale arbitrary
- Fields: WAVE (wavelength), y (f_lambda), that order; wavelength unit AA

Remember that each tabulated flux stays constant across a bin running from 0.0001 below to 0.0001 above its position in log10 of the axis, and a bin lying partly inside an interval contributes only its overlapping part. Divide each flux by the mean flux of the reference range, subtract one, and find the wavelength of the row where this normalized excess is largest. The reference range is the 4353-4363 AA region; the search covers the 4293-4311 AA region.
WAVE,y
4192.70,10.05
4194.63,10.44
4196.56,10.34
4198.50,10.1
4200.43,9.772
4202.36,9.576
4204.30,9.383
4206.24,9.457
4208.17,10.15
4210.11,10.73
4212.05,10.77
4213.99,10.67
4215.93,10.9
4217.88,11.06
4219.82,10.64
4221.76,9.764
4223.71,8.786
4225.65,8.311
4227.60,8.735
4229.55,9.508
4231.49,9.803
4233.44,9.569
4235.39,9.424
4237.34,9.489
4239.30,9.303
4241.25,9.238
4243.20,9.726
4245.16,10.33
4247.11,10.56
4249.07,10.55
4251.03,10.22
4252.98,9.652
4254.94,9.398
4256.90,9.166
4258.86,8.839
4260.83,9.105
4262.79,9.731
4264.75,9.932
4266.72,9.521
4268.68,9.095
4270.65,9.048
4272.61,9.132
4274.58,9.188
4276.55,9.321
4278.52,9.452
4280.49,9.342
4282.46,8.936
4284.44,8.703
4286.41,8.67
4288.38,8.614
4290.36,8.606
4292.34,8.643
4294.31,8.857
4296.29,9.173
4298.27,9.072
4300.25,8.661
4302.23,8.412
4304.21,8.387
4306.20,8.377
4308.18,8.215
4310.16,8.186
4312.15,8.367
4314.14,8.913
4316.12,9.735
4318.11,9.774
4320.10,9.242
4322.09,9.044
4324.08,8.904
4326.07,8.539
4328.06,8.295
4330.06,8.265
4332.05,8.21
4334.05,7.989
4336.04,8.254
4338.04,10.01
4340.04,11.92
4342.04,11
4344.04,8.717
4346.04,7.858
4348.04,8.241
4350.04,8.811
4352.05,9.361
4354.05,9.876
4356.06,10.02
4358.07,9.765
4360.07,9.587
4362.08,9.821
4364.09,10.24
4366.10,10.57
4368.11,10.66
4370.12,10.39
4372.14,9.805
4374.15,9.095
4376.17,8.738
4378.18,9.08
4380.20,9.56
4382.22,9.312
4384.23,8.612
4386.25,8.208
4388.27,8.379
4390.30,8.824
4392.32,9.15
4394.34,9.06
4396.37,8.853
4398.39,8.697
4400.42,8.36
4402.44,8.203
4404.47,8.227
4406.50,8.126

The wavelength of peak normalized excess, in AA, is 4296.29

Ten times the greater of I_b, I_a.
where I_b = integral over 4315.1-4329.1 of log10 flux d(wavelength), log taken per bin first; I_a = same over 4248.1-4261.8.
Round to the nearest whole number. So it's 134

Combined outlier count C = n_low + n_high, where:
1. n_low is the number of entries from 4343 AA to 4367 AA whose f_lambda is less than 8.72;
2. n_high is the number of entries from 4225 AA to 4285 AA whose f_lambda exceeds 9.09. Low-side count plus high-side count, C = 28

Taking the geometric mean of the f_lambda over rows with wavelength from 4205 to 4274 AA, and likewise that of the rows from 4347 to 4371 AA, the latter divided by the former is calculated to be 1.01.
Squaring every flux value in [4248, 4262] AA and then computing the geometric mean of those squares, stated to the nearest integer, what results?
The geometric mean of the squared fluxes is 91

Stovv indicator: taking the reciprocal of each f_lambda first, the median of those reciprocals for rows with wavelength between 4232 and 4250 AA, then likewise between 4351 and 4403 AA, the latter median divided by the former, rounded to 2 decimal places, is 1.04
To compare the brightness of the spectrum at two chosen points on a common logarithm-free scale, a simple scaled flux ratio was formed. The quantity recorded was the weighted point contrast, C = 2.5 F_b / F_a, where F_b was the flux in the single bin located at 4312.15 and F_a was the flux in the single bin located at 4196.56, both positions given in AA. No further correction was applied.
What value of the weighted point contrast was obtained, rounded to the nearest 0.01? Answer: 2.02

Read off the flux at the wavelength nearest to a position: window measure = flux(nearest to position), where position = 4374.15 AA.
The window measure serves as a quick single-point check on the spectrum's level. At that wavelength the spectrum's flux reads 9.095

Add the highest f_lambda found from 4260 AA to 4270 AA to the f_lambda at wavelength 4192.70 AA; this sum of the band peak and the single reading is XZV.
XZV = 20.0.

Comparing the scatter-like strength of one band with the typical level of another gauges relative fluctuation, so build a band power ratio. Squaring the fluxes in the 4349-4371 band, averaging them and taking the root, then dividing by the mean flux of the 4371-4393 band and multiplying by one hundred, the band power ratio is 111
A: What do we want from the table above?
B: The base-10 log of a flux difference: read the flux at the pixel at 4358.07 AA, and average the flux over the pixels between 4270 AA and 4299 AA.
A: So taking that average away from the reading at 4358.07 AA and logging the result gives -0.1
